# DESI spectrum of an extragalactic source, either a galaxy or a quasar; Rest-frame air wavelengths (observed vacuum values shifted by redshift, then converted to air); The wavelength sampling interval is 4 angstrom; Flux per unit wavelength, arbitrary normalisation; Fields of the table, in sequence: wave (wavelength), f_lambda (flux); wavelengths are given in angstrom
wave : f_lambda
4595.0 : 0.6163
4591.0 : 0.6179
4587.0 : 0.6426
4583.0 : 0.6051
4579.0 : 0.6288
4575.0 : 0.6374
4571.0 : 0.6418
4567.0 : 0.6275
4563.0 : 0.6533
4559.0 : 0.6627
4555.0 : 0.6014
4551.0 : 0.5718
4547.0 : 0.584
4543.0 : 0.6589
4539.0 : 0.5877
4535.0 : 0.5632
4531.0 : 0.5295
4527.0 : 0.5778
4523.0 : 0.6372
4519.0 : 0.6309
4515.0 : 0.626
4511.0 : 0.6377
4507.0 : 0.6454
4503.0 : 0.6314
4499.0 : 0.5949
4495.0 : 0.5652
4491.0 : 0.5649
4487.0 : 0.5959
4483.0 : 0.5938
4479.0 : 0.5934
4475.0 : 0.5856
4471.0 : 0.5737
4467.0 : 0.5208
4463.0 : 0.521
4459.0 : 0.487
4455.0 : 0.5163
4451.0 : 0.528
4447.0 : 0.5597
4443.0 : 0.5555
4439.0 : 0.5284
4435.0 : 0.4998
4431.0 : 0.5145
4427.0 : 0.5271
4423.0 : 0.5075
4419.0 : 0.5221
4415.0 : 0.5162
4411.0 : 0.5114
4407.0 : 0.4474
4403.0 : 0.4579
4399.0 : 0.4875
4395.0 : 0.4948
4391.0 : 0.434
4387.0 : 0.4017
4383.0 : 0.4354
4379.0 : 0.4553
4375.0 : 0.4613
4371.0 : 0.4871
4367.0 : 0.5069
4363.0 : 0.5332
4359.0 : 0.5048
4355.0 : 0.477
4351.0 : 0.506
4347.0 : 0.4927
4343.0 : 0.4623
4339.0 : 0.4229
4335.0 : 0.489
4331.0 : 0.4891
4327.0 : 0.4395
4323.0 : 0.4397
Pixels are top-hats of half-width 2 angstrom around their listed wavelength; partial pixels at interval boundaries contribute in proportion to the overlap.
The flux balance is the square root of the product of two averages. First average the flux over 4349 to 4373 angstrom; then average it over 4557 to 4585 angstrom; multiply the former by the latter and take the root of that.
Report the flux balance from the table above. 0.57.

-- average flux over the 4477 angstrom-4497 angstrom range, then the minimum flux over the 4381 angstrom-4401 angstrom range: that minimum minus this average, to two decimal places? -0.18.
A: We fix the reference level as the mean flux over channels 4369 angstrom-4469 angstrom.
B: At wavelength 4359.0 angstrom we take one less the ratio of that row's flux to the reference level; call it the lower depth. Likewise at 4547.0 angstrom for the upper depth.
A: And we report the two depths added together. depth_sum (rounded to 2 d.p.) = -0.20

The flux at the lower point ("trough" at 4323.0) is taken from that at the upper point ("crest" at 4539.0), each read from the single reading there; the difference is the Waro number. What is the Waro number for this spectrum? 0.15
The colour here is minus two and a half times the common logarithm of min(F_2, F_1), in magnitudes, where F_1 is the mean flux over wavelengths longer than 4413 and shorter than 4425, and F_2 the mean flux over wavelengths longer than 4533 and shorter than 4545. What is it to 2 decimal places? 0.72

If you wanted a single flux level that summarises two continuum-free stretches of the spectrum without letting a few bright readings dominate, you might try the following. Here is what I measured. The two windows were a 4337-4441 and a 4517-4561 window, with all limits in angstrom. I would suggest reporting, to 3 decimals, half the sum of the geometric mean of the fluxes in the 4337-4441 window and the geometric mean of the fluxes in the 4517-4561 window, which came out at 0.541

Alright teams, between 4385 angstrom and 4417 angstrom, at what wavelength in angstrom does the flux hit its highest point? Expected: 4415.0 angstrom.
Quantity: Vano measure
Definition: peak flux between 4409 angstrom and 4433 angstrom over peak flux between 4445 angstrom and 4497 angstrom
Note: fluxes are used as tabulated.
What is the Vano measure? 0.88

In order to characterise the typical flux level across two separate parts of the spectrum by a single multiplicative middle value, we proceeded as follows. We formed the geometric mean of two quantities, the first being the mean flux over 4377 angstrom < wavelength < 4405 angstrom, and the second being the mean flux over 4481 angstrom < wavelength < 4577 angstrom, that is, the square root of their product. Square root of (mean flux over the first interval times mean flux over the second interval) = 0.52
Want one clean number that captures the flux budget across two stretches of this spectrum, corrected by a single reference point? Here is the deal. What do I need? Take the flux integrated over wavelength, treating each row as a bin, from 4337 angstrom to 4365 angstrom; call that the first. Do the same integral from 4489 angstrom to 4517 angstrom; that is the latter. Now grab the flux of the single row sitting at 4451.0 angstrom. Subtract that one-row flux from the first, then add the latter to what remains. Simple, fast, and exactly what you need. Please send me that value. 30.1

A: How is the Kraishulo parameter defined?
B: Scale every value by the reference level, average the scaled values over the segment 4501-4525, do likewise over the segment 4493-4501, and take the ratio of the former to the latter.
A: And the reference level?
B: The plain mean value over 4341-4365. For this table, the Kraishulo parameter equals 1.09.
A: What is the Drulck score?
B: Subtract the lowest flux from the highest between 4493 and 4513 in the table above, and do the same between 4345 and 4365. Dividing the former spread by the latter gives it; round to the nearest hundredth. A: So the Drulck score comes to 1.43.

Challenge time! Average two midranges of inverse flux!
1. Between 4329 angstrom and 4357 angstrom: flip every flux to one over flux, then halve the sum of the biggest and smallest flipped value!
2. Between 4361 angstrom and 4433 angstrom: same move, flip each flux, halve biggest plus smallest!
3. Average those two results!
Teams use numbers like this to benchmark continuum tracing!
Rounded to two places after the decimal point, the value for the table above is 2.18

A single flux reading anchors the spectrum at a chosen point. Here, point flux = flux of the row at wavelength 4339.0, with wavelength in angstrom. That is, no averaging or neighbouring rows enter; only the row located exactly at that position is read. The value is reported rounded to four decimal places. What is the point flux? 0.4229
